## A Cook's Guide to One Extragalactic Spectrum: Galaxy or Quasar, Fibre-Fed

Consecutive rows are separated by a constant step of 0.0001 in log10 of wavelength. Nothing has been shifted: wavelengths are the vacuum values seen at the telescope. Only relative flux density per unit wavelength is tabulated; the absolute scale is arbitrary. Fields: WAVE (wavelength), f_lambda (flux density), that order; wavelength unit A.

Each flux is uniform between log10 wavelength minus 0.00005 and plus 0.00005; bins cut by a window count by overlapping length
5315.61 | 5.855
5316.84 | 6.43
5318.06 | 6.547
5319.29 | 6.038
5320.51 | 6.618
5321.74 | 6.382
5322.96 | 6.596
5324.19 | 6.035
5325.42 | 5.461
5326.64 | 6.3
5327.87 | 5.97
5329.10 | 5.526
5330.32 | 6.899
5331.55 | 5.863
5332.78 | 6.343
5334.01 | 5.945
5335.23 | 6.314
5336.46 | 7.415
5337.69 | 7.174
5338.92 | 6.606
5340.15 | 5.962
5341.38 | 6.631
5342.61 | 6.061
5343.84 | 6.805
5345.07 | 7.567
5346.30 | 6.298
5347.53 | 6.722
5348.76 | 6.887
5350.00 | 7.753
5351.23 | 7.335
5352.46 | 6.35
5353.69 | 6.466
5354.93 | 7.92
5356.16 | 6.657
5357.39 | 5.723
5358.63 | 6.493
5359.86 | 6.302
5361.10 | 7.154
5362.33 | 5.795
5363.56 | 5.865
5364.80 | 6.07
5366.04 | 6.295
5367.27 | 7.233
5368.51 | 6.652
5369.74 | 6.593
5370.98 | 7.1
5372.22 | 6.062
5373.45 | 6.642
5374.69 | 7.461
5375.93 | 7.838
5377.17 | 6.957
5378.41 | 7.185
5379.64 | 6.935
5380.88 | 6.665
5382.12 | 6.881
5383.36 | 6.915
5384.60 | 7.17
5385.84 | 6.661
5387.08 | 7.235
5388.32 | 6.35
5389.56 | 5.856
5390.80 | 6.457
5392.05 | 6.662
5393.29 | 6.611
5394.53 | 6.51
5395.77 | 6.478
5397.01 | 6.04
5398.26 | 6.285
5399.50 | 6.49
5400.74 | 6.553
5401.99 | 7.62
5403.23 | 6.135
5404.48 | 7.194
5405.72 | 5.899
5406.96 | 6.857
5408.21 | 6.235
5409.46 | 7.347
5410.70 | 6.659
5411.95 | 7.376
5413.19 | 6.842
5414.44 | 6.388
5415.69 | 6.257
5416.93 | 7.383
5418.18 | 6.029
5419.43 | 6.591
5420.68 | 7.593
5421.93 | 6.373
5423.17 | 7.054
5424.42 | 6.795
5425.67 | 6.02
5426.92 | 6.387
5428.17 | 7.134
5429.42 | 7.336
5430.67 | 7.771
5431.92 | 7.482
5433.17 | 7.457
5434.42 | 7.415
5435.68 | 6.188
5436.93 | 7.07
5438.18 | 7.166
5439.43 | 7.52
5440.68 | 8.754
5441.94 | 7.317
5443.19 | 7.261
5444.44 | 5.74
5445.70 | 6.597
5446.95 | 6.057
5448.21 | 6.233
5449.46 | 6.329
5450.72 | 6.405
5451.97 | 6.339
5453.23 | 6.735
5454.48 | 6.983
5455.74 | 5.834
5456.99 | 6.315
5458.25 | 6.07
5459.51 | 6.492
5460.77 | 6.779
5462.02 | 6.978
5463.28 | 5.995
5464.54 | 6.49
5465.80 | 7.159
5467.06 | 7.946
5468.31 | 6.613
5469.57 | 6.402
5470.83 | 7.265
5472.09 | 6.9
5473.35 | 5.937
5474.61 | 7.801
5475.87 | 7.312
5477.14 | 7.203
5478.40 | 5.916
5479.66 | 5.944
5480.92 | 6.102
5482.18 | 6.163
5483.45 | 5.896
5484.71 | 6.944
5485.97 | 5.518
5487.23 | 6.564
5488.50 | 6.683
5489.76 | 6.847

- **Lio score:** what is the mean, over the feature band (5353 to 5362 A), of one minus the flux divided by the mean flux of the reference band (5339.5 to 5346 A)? -0.01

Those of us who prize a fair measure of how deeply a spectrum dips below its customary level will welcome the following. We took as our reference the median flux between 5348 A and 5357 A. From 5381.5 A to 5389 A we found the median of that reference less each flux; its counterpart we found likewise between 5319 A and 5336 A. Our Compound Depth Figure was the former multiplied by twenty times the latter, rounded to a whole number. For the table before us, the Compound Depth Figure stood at 0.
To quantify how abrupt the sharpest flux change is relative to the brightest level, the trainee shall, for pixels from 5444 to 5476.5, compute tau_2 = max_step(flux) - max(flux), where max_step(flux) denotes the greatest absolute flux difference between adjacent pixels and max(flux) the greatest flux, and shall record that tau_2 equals -6.08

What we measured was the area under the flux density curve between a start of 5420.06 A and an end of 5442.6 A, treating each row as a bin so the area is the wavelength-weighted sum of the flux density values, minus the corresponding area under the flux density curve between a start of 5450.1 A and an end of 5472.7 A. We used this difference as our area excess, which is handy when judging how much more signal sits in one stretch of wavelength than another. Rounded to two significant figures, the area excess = 11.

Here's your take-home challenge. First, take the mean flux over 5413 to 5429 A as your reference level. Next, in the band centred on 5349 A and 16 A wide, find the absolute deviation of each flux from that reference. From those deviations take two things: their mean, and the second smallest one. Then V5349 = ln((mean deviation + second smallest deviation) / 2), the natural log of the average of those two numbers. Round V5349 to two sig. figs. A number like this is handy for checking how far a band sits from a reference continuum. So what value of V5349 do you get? -1.4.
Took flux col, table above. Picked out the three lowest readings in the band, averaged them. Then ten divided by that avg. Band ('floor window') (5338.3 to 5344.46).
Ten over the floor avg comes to 1.61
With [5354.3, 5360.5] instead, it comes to 1.62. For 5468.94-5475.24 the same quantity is 1.56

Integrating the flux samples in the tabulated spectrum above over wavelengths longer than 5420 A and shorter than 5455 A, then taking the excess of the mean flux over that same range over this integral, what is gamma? -235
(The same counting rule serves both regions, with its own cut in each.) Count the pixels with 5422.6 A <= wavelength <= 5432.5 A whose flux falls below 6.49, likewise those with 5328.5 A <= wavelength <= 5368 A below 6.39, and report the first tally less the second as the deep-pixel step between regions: -13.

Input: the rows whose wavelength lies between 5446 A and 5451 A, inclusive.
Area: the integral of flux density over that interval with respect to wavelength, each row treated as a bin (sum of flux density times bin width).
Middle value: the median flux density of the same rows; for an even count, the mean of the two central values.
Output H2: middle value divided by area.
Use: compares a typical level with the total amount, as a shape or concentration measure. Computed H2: 0.200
